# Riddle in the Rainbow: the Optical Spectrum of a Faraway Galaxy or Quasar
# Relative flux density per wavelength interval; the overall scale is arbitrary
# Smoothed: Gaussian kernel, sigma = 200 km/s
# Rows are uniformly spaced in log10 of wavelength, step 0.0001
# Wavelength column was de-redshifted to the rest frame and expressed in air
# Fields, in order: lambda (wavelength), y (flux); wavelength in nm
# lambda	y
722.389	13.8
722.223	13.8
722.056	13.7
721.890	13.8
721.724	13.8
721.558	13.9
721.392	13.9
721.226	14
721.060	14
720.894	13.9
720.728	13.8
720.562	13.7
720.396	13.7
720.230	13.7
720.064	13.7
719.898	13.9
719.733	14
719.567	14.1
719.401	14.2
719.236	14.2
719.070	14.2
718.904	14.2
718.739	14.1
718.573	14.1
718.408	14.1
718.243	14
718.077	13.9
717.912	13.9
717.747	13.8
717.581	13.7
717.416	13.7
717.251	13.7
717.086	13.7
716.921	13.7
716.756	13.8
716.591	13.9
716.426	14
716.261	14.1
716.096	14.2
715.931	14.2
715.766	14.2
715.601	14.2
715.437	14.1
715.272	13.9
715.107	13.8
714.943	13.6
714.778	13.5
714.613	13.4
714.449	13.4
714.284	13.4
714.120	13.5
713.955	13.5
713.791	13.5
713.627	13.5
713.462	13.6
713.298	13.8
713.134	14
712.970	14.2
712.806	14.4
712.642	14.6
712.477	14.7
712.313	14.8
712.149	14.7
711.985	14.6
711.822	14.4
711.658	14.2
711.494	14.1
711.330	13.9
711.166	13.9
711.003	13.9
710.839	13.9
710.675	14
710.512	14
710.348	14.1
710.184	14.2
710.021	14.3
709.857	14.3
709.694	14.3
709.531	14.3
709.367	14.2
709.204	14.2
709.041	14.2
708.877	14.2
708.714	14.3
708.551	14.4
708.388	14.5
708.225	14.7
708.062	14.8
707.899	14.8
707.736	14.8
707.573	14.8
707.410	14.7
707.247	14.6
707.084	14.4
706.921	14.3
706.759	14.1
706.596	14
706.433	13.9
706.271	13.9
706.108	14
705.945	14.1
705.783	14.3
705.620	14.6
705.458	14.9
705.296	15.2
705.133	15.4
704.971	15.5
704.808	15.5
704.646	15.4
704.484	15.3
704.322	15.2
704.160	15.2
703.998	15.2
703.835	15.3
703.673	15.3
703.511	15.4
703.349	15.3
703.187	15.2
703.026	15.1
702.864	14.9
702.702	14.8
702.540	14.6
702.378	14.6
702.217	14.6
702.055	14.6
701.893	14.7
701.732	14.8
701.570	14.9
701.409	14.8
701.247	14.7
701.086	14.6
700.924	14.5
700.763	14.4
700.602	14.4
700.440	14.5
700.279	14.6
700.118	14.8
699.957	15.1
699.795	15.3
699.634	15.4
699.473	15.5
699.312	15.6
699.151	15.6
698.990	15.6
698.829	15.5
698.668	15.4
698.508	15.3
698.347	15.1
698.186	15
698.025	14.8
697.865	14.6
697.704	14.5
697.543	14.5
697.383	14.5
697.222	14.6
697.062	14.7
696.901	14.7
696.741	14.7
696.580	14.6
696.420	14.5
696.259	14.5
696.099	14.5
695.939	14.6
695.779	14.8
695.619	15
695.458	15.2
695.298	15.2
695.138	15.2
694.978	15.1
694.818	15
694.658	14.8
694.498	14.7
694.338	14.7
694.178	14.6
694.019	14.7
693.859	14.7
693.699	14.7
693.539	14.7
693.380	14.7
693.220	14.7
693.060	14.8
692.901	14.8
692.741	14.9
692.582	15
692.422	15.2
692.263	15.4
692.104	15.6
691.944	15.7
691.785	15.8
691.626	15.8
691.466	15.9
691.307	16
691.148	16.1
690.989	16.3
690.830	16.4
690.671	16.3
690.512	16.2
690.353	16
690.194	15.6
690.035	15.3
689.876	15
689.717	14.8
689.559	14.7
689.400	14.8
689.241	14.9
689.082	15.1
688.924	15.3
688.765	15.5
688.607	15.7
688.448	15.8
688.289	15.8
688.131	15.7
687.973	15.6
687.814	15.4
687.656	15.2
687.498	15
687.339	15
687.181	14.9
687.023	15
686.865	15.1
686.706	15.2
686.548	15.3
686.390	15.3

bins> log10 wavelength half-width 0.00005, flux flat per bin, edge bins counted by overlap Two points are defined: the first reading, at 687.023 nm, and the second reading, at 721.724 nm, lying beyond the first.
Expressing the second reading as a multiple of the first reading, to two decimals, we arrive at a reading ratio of 0.92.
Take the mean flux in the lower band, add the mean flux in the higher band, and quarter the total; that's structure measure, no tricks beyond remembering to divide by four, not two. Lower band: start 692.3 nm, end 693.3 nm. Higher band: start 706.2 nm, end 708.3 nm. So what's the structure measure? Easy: 7.3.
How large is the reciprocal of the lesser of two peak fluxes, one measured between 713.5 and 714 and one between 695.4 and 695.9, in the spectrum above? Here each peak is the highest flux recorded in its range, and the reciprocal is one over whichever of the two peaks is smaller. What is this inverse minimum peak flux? 0.074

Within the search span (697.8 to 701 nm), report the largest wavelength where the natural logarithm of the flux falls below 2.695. 700.924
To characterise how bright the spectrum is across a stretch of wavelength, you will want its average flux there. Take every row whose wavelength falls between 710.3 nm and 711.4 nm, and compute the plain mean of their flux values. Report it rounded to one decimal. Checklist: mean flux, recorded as 14.0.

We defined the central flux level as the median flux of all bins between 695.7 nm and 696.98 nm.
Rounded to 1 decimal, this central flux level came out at 14.6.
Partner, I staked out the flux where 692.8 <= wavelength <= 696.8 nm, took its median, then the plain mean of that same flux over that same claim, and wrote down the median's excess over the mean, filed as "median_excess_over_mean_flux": -0.08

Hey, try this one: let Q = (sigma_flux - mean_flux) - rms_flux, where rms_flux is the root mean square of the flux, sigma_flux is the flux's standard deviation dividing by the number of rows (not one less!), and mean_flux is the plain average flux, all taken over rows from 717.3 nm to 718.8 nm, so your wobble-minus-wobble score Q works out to -27.7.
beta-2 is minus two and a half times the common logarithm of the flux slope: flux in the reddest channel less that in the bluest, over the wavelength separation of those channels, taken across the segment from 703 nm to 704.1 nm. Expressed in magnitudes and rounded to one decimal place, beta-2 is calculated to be 2.5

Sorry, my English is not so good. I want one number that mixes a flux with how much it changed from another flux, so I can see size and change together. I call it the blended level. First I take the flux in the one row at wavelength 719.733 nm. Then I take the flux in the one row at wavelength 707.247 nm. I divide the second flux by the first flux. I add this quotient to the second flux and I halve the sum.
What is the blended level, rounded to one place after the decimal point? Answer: 7.8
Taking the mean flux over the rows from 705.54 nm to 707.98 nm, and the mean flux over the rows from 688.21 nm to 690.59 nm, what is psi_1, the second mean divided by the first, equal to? 1.071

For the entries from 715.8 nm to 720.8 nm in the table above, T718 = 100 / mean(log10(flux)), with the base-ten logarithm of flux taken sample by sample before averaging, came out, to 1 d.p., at 87.4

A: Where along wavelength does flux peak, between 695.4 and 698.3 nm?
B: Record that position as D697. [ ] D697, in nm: 695.458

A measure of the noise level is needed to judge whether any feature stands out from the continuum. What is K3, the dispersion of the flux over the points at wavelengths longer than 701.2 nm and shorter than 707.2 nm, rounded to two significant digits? 0.49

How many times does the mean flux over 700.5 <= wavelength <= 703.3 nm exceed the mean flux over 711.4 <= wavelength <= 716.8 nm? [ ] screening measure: 1.05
